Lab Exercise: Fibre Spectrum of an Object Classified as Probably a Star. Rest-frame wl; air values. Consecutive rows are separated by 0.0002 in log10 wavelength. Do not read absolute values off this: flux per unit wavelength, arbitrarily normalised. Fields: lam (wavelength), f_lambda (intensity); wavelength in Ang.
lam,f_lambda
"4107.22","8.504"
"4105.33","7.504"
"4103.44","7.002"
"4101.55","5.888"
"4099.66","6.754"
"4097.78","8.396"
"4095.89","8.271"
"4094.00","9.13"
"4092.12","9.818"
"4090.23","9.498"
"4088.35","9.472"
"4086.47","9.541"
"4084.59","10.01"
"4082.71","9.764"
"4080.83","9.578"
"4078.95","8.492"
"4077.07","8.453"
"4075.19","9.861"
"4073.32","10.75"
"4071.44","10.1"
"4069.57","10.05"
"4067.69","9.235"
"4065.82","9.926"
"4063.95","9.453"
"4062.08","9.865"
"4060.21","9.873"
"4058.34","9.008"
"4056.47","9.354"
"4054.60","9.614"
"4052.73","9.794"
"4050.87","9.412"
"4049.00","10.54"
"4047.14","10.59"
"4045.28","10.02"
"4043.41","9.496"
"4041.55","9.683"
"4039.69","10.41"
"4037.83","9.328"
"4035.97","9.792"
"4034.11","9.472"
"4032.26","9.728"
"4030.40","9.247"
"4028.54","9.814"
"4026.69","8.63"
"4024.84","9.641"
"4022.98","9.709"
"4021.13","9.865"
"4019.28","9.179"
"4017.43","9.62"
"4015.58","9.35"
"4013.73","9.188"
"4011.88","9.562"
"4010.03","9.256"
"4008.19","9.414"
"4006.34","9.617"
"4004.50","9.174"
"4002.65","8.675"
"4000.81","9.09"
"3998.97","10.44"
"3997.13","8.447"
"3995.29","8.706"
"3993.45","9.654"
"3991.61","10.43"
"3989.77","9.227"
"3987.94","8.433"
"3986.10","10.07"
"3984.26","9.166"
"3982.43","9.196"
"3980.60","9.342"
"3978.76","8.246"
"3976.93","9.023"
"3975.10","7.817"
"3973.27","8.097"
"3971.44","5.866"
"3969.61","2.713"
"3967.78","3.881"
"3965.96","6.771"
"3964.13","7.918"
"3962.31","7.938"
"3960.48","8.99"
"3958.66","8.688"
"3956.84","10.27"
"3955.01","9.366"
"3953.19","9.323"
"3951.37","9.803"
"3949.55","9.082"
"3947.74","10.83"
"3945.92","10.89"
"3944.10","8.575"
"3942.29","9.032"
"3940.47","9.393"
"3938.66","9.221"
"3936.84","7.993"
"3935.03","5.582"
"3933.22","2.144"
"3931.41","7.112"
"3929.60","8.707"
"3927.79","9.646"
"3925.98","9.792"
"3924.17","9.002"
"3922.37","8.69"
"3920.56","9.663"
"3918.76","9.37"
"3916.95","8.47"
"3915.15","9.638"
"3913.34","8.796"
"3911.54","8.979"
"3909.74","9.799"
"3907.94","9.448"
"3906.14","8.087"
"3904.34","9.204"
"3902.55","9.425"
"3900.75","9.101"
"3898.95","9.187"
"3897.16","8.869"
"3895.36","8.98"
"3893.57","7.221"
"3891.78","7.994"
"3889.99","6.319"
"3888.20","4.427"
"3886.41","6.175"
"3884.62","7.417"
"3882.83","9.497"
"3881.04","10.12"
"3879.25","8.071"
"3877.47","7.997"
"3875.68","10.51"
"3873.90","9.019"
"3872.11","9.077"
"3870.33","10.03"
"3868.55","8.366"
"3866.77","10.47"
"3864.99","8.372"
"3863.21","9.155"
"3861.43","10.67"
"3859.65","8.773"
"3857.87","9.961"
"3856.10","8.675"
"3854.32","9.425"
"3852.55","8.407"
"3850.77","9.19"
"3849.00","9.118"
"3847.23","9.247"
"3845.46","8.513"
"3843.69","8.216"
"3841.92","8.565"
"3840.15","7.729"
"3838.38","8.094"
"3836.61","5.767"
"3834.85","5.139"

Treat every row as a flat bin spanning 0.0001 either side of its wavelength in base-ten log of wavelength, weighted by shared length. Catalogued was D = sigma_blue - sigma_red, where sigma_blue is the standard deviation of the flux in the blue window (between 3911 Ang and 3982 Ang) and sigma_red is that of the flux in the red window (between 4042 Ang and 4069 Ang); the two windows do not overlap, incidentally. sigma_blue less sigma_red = 1.5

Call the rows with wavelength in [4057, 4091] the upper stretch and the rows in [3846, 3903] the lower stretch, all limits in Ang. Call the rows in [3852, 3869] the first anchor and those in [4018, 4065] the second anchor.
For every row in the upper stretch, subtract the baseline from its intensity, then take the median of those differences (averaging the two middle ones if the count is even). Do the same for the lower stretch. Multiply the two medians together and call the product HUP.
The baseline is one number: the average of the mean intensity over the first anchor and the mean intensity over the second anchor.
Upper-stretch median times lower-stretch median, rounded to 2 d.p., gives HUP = -0.09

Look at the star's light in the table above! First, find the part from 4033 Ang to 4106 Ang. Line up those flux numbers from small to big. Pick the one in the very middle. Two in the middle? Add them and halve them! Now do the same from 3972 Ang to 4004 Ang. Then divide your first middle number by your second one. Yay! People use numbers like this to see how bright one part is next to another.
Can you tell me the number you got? 1.05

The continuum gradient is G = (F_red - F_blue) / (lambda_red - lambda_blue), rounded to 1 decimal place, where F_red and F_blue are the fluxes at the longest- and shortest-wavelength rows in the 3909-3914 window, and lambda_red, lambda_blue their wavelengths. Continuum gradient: -0.3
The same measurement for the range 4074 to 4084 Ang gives 0.0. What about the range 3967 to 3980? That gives 0.4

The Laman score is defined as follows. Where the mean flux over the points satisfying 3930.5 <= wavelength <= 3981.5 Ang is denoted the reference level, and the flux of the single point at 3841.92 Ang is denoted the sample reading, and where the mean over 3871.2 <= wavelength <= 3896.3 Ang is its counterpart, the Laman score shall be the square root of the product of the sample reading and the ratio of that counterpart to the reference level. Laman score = 2.94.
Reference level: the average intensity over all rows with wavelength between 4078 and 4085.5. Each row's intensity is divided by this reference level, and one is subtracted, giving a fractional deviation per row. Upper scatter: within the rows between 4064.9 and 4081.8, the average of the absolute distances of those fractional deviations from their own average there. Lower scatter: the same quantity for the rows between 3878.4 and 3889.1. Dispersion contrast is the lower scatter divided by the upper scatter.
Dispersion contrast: 2.7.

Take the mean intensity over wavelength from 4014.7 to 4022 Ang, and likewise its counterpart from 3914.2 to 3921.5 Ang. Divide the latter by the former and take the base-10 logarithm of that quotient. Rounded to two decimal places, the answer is -0.01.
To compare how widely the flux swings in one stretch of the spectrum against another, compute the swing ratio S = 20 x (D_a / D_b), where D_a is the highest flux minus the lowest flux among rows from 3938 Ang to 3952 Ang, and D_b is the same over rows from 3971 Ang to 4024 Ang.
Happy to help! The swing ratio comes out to 10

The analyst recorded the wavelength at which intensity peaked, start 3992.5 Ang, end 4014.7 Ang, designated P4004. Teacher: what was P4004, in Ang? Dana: 3998.97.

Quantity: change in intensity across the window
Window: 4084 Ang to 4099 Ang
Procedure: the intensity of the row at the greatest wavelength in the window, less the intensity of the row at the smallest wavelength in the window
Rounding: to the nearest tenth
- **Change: -1.6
